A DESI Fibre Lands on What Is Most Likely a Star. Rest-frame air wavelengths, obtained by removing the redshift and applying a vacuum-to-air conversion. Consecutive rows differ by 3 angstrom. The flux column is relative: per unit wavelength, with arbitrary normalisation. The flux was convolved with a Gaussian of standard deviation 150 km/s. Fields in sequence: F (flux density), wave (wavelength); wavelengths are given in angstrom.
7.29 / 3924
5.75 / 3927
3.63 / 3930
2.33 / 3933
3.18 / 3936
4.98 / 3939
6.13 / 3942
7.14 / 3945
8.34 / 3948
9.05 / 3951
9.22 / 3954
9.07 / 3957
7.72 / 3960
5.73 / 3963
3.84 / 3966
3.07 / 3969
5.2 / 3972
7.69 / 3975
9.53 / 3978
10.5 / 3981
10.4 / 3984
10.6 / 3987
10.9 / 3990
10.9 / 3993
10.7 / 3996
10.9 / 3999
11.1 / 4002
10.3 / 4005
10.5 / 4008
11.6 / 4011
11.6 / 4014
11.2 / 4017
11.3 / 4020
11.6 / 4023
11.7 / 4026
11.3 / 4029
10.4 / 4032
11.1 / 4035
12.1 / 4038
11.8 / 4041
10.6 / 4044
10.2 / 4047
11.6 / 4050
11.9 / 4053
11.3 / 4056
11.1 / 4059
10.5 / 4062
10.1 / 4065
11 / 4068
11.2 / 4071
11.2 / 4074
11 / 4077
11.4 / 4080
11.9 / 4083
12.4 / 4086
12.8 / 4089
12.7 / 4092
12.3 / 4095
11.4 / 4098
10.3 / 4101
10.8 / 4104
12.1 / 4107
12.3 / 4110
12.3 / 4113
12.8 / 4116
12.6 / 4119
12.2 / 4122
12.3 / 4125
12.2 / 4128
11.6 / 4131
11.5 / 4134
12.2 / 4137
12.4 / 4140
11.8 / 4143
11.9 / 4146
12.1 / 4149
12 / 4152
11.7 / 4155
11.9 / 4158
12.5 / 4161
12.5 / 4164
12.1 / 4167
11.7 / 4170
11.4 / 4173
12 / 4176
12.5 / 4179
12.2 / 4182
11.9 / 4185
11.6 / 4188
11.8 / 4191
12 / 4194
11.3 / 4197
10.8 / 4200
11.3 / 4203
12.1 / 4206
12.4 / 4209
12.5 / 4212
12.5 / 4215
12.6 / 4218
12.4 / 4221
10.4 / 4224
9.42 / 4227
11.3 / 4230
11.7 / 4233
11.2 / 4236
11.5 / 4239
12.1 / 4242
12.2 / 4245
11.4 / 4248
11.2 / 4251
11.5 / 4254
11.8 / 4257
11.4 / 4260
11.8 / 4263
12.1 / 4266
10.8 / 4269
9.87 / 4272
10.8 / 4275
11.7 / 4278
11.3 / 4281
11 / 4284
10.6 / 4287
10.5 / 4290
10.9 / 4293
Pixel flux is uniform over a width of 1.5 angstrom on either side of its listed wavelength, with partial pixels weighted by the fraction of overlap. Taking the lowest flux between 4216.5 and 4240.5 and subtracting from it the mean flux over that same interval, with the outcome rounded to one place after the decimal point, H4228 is -1.9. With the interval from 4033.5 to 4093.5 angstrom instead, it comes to -1.3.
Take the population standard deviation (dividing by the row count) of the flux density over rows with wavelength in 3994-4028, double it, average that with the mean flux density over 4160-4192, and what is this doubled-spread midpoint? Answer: 6.47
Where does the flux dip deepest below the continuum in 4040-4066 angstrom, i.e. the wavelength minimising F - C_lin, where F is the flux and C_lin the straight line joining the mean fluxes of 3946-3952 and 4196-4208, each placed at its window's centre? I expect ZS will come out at 4065 angstrom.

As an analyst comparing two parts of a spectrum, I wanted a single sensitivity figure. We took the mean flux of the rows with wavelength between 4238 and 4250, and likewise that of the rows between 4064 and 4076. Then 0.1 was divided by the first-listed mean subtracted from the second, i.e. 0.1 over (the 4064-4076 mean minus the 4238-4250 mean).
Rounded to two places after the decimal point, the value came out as -0.11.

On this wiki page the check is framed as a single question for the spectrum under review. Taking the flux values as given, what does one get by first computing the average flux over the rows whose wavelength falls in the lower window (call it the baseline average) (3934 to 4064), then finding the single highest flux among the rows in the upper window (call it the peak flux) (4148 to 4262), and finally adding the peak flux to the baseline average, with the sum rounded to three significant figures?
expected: 22.1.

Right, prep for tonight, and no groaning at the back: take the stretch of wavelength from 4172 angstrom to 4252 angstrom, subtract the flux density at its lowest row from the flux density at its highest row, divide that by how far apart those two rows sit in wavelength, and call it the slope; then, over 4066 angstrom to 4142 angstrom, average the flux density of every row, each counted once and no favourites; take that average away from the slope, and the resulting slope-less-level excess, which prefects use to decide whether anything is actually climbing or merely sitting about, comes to -12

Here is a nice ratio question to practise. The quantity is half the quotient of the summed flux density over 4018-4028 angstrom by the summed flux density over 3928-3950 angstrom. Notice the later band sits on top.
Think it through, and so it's 0.48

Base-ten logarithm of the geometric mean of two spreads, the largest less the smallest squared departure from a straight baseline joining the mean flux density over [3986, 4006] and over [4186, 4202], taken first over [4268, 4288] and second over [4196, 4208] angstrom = 0.1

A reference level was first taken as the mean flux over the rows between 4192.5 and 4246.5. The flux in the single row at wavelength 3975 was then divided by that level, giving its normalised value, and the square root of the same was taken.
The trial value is 0.81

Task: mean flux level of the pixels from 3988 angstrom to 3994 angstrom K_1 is 10.9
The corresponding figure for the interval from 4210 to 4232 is 11.6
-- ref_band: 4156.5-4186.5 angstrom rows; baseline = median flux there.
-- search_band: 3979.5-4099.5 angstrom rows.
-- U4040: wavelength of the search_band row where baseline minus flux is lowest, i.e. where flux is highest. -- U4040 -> 4089 angstrom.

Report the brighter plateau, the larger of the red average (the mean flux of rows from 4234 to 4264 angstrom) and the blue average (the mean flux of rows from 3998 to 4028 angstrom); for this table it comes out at 11.6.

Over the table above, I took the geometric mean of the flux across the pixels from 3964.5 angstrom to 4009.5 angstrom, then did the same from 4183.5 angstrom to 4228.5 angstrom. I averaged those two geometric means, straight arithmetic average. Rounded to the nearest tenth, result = 10.1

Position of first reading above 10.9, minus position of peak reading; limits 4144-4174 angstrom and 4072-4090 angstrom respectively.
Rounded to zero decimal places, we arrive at 57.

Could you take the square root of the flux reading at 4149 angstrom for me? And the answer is 3.48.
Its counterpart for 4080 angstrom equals 3.38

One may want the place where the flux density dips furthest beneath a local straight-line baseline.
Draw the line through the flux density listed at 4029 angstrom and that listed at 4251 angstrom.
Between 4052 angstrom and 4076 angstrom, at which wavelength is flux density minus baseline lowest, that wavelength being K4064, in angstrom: 4065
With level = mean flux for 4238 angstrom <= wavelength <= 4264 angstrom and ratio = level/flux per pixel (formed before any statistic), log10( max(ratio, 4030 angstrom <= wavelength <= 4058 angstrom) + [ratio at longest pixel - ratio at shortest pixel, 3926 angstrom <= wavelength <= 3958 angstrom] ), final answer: -0.40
